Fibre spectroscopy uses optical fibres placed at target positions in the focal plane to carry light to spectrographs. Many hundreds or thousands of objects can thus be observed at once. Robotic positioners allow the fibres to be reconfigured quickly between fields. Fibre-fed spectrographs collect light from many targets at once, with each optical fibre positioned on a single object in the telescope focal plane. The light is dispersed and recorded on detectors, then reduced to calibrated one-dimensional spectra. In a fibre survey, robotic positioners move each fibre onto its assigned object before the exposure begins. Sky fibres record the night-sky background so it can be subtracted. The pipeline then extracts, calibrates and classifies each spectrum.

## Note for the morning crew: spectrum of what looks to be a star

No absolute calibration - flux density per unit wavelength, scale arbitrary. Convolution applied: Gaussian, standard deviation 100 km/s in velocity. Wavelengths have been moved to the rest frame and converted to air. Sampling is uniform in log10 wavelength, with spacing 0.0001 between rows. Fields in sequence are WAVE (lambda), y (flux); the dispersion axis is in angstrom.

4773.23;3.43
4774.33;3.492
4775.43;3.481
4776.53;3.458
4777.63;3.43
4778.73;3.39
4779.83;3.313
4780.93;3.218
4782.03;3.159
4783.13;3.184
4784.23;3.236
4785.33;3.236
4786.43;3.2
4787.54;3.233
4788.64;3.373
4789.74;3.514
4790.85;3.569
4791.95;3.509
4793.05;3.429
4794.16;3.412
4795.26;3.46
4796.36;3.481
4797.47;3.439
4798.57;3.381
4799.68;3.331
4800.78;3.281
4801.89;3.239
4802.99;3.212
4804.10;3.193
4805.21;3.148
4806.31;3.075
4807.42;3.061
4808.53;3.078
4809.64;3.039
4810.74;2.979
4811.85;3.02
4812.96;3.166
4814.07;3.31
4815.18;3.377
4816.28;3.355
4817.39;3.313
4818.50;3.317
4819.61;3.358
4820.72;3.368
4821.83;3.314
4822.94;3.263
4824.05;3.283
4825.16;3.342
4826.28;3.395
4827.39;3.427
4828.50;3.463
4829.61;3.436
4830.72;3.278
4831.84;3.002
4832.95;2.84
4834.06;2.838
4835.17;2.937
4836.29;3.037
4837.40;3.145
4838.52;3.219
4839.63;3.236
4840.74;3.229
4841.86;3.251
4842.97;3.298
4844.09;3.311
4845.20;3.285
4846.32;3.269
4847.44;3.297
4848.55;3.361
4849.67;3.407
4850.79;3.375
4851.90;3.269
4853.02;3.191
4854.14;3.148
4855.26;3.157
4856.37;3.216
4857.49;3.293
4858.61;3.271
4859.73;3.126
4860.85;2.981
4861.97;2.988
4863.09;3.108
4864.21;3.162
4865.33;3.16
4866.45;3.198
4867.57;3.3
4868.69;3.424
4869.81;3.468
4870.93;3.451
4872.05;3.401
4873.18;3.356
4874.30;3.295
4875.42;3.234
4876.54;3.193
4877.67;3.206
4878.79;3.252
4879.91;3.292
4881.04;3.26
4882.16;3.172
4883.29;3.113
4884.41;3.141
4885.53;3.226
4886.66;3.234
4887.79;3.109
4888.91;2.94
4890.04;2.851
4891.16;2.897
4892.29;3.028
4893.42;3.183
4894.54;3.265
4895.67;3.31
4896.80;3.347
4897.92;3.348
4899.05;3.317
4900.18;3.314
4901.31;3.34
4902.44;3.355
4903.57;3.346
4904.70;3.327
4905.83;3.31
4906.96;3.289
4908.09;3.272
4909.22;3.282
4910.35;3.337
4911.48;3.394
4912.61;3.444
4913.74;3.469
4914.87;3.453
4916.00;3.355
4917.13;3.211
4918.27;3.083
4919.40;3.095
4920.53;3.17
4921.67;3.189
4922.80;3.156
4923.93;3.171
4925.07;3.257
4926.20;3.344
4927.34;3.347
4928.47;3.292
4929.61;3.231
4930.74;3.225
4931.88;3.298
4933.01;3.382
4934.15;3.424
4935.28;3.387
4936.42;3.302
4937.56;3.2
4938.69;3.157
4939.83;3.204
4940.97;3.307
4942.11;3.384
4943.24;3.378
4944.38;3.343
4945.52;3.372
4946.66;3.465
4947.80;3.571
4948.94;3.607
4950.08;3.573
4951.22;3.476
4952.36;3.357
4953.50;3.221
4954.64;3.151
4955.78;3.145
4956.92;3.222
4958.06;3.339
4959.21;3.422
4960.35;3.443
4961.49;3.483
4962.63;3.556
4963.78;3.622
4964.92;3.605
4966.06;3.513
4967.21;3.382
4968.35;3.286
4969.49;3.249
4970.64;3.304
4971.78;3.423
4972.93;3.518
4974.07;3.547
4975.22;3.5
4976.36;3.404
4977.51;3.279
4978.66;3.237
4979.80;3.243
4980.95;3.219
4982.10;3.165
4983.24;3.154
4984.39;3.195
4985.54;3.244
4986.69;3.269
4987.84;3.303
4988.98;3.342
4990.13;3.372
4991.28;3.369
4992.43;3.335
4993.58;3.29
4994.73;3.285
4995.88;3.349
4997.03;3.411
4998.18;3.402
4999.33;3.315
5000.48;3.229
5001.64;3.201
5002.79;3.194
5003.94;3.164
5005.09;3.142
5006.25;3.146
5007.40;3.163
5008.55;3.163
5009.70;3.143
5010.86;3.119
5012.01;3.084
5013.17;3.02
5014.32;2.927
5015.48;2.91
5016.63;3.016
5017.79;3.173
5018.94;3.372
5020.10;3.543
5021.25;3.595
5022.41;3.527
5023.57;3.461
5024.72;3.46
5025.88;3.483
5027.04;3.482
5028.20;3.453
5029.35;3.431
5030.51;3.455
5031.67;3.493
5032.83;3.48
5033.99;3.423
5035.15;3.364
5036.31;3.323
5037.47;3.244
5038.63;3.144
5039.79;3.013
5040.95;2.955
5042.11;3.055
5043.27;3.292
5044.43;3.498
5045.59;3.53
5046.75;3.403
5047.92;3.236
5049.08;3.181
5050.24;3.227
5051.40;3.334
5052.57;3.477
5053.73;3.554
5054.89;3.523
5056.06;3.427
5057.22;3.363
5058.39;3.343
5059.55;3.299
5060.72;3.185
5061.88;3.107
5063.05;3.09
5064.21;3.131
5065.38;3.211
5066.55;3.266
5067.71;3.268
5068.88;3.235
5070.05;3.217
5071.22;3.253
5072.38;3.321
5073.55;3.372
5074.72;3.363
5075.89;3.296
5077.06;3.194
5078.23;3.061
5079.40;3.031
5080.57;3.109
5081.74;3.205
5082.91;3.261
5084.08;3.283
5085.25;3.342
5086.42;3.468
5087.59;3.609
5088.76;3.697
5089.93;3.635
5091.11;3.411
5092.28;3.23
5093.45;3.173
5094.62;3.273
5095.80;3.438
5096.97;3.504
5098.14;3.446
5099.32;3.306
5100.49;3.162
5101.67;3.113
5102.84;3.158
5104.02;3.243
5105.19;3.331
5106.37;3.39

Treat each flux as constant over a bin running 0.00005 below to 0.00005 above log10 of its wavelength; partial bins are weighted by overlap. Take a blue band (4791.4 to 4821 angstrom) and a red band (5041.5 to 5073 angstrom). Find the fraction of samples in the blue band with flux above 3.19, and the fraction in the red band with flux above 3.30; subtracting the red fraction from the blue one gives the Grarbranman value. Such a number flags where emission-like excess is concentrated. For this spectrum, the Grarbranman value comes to 0.30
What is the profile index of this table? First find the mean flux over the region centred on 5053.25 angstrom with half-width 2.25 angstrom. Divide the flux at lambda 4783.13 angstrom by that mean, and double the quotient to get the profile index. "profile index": 1.83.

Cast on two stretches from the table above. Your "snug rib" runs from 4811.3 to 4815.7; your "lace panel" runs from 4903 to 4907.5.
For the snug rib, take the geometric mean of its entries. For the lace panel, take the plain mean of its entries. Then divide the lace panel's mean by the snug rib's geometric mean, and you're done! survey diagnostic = 1.03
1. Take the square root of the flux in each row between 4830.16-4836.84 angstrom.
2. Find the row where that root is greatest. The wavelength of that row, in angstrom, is 4830.72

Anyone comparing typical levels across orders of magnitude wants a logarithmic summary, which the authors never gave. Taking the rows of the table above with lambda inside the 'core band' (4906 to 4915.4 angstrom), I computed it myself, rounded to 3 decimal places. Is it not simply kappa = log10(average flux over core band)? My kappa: 0.527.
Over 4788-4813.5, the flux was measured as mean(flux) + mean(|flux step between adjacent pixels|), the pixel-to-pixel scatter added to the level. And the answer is 3.33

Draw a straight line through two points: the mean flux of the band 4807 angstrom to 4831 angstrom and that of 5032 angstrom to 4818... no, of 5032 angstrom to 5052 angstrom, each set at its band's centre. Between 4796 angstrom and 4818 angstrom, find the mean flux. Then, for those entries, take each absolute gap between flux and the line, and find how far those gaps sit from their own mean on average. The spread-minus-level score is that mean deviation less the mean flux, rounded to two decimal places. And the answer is -3.15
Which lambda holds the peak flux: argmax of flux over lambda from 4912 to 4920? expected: 4913.74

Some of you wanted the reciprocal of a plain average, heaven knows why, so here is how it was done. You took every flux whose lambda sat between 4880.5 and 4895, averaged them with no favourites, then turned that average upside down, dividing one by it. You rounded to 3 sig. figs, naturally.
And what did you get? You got 0.322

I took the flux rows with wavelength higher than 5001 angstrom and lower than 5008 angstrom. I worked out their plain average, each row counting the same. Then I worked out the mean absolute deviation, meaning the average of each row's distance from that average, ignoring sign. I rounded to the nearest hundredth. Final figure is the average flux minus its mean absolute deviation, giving 3.15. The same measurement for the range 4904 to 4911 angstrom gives 3.28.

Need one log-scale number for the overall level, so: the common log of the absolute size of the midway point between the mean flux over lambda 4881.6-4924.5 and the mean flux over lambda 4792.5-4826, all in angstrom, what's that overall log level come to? 0.512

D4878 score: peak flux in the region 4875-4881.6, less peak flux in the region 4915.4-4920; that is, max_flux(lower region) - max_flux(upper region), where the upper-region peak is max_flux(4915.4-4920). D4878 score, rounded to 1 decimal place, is -0.1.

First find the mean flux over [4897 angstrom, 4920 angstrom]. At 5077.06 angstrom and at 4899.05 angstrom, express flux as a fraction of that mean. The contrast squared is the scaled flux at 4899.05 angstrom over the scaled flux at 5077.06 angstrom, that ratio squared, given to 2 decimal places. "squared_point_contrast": 1.08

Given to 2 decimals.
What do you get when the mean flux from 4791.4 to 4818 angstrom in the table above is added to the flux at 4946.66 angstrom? 6.73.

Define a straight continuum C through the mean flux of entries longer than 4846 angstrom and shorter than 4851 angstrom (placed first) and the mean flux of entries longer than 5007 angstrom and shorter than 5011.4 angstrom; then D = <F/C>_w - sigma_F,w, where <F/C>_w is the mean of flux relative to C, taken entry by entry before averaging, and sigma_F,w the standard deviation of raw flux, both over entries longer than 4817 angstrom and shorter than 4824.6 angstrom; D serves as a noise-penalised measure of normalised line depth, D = 0.95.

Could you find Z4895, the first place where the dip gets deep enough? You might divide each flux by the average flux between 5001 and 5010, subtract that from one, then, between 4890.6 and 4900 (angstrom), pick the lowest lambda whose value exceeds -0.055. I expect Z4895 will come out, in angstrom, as 4891.16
